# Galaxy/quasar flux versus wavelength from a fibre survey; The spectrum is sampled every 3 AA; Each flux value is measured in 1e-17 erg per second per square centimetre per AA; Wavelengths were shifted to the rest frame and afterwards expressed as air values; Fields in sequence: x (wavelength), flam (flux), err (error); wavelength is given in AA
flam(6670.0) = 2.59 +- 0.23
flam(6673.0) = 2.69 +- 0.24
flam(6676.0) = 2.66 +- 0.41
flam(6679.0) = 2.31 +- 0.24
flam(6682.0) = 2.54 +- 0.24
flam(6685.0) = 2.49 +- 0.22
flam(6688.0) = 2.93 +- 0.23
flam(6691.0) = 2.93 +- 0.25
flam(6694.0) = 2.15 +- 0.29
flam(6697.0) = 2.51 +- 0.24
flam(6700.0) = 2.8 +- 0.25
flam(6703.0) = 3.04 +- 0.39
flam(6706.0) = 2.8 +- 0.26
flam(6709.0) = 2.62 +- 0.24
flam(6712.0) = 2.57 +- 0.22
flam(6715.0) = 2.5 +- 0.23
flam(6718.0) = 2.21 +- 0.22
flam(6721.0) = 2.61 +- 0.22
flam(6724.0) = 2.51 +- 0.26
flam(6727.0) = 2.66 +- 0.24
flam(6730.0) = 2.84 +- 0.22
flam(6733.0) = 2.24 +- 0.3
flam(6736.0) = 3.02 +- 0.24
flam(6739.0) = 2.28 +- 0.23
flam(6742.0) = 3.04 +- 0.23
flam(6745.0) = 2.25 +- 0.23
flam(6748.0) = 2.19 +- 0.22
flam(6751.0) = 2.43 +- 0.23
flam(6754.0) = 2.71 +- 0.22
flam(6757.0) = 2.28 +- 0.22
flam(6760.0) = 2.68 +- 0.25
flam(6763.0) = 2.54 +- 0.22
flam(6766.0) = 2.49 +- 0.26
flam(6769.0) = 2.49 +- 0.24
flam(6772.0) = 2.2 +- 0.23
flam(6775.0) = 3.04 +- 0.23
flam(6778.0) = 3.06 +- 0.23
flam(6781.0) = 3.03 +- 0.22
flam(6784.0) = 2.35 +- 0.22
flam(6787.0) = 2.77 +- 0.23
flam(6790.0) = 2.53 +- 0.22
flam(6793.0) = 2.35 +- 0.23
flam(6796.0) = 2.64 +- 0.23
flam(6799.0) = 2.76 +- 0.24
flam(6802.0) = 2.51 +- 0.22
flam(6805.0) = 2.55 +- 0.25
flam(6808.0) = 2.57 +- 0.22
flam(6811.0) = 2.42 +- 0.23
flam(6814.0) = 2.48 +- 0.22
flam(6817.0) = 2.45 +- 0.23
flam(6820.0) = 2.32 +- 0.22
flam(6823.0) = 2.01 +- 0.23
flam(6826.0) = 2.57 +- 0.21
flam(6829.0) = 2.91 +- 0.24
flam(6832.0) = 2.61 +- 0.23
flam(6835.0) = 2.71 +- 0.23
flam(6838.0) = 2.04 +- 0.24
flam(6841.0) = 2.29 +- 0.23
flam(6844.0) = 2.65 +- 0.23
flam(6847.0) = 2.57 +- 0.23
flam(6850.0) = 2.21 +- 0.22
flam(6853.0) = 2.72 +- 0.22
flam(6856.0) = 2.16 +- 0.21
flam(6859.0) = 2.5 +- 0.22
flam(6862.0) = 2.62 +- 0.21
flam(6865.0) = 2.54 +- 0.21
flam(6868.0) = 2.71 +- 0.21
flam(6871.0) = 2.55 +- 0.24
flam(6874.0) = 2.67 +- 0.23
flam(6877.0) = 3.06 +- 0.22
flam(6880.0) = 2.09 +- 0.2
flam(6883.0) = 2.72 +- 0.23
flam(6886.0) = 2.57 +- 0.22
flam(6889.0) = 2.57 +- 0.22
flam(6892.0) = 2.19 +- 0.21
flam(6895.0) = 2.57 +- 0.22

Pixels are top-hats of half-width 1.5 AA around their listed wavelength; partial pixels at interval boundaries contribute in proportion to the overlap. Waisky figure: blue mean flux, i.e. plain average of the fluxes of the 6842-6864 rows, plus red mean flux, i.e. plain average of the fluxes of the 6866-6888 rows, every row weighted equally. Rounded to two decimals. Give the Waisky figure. 5.11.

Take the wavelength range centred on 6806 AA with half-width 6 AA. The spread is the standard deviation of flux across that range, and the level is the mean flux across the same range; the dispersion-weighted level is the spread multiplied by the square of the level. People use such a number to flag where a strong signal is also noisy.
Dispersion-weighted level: 0.4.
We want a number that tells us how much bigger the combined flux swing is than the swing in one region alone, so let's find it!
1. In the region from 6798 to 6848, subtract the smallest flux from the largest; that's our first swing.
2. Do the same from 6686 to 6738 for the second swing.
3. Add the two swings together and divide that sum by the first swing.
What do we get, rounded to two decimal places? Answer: 1.99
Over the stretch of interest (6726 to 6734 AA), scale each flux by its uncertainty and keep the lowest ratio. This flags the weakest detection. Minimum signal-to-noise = 7.5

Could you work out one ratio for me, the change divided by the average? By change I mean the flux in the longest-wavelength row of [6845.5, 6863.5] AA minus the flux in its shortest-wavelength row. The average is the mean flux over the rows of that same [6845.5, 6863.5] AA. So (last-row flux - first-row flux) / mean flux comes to 0.020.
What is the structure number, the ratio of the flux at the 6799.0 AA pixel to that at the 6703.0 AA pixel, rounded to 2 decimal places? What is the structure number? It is 0.91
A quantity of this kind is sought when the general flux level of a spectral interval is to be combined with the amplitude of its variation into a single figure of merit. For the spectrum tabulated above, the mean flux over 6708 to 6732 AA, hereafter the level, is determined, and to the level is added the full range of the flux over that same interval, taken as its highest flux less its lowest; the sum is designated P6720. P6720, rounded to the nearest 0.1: 3.2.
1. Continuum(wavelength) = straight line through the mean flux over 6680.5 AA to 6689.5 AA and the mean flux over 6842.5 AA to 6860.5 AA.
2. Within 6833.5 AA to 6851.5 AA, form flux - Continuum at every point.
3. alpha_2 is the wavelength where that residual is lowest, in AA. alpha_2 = 6838.0 AA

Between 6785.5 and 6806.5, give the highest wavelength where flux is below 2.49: 6793.0 AA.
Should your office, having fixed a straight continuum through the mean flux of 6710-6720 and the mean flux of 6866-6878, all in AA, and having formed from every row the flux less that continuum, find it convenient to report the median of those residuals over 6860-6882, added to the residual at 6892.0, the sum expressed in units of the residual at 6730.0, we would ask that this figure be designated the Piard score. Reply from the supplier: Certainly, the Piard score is -1.8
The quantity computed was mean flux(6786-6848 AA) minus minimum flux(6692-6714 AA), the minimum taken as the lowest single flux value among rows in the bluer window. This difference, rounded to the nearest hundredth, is 0.36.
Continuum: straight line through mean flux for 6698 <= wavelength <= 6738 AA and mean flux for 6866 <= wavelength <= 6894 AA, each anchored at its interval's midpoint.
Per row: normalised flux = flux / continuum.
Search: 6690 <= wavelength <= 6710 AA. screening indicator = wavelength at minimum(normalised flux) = 6694.0 AA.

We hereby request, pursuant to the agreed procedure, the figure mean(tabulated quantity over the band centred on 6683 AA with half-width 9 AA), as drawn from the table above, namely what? 2.64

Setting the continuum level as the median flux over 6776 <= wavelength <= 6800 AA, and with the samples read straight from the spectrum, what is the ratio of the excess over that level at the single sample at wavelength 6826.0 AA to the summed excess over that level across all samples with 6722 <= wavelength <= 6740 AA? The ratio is 0.20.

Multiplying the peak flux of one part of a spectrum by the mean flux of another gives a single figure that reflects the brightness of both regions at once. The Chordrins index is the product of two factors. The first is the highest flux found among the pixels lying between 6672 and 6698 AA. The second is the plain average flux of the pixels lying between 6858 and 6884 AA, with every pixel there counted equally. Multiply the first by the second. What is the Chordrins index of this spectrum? 7.64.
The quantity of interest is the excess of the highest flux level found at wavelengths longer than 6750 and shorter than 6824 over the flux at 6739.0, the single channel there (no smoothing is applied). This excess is 0.78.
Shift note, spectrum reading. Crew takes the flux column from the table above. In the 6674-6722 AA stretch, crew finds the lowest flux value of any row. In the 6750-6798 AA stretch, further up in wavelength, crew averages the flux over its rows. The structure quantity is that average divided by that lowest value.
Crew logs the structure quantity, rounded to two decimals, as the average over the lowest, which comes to 1.21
